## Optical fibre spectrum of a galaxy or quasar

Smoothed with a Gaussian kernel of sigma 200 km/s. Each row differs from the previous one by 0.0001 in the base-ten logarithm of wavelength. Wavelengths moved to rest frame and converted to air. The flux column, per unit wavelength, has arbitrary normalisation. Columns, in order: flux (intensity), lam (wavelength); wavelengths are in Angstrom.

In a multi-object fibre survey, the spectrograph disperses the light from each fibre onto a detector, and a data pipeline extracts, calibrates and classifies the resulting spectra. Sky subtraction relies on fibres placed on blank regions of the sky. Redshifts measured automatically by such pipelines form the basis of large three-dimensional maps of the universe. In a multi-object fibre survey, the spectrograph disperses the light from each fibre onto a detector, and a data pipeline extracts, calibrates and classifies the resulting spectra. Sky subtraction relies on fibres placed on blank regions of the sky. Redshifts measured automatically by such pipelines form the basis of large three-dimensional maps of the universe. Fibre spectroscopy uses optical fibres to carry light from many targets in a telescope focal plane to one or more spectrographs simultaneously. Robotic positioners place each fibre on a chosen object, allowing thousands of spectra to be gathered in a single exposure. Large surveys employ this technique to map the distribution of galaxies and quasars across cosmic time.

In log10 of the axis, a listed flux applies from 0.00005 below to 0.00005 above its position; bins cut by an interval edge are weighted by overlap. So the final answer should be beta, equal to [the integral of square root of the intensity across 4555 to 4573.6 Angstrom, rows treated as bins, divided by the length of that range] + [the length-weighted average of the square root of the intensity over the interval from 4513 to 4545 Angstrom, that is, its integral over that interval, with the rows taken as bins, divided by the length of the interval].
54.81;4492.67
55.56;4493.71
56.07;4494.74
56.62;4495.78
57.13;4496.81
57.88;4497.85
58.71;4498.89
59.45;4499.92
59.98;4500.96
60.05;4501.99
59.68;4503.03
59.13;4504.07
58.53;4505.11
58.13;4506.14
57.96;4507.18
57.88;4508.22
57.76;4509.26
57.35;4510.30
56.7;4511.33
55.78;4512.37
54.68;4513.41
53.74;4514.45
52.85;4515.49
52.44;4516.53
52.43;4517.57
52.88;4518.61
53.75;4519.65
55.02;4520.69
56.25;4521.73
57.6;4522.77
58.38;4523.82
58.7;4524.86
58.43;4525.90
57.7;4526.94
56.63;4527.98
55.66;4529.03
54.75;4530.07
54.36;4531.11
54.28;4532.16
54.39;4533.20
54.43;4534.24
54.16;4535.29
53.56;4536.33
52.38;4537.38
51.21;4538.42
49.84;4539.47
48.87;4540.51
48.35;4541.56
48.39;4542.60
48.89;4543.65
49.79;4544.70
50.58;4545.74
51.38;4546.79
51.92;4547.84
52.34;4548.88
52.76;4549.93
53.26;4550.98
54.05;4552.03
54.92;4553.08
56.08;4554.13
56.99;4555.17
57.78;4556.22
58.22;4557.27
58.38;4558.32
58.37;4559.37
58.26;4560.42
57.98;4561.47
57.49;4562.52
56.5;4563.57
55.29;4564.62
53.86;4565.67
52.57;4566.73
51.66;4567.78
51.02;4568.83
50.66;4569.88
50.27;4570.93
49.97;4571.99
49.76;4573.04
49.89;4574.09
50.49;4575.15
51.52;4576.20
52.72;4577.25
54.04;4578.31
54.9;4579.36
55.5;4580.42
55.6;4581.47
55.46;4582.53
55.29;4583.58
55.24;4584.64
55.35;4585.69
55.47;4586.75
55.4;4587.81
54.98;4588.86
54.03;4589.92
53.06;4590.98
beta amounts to 14.7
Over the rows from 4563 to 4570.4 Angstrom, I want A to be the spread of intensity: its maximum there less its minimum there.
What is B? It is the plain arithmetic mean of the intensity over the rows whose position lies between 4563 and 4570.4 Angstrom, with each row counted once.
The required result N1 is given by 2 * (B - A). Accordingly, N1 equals 94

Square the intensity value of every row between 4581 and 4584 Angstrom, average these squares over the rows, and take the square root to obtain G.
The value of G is 55.5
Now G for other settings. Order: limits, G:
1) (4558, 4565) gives 57.5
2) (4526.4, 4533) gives 55.6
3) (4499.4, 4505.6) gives 59.5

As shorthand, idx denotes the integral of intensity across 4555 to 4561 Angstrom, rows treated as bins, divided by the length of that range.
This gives 58.0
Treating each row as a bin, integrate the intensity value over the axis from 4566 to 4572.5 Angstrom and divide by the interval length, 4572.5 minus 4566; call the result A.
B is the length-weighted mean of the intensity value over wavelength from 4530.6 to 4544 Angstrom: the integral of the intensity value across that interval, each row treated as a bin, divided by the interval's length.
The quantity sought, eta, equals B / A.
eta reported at 1.01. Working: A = 51.1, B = 52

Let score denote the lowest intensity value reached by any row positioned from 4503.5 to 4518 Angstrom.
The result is 52.43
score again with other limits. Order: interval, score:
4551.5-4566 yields 53.86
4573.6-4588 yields 49.89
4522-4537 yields 53.56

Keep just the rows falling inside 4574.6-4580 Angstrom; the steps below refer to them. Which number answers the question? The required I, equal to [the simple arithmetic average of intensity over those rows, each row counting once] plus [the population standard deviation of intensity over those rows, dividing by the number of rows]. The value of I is 54.3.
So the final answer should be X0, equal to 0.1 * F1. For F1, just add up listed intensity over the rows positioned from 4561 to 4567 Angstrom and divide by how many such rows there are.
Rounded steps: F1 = 55.6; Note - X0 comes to 5.56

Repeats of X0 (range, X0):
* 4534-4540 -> 5.26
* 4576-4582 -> 5.40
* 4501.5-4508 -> 5.89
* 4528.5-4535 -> 5.46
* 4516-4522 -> 5.38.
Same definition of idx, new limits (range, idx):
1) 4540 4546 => 49.1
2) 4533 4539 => 53.2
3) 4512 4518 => 53.6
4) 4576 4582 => 54.2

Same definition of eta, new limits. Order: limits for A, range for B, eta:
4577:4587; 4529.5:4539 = 0.98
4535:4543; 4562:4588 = 1.05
